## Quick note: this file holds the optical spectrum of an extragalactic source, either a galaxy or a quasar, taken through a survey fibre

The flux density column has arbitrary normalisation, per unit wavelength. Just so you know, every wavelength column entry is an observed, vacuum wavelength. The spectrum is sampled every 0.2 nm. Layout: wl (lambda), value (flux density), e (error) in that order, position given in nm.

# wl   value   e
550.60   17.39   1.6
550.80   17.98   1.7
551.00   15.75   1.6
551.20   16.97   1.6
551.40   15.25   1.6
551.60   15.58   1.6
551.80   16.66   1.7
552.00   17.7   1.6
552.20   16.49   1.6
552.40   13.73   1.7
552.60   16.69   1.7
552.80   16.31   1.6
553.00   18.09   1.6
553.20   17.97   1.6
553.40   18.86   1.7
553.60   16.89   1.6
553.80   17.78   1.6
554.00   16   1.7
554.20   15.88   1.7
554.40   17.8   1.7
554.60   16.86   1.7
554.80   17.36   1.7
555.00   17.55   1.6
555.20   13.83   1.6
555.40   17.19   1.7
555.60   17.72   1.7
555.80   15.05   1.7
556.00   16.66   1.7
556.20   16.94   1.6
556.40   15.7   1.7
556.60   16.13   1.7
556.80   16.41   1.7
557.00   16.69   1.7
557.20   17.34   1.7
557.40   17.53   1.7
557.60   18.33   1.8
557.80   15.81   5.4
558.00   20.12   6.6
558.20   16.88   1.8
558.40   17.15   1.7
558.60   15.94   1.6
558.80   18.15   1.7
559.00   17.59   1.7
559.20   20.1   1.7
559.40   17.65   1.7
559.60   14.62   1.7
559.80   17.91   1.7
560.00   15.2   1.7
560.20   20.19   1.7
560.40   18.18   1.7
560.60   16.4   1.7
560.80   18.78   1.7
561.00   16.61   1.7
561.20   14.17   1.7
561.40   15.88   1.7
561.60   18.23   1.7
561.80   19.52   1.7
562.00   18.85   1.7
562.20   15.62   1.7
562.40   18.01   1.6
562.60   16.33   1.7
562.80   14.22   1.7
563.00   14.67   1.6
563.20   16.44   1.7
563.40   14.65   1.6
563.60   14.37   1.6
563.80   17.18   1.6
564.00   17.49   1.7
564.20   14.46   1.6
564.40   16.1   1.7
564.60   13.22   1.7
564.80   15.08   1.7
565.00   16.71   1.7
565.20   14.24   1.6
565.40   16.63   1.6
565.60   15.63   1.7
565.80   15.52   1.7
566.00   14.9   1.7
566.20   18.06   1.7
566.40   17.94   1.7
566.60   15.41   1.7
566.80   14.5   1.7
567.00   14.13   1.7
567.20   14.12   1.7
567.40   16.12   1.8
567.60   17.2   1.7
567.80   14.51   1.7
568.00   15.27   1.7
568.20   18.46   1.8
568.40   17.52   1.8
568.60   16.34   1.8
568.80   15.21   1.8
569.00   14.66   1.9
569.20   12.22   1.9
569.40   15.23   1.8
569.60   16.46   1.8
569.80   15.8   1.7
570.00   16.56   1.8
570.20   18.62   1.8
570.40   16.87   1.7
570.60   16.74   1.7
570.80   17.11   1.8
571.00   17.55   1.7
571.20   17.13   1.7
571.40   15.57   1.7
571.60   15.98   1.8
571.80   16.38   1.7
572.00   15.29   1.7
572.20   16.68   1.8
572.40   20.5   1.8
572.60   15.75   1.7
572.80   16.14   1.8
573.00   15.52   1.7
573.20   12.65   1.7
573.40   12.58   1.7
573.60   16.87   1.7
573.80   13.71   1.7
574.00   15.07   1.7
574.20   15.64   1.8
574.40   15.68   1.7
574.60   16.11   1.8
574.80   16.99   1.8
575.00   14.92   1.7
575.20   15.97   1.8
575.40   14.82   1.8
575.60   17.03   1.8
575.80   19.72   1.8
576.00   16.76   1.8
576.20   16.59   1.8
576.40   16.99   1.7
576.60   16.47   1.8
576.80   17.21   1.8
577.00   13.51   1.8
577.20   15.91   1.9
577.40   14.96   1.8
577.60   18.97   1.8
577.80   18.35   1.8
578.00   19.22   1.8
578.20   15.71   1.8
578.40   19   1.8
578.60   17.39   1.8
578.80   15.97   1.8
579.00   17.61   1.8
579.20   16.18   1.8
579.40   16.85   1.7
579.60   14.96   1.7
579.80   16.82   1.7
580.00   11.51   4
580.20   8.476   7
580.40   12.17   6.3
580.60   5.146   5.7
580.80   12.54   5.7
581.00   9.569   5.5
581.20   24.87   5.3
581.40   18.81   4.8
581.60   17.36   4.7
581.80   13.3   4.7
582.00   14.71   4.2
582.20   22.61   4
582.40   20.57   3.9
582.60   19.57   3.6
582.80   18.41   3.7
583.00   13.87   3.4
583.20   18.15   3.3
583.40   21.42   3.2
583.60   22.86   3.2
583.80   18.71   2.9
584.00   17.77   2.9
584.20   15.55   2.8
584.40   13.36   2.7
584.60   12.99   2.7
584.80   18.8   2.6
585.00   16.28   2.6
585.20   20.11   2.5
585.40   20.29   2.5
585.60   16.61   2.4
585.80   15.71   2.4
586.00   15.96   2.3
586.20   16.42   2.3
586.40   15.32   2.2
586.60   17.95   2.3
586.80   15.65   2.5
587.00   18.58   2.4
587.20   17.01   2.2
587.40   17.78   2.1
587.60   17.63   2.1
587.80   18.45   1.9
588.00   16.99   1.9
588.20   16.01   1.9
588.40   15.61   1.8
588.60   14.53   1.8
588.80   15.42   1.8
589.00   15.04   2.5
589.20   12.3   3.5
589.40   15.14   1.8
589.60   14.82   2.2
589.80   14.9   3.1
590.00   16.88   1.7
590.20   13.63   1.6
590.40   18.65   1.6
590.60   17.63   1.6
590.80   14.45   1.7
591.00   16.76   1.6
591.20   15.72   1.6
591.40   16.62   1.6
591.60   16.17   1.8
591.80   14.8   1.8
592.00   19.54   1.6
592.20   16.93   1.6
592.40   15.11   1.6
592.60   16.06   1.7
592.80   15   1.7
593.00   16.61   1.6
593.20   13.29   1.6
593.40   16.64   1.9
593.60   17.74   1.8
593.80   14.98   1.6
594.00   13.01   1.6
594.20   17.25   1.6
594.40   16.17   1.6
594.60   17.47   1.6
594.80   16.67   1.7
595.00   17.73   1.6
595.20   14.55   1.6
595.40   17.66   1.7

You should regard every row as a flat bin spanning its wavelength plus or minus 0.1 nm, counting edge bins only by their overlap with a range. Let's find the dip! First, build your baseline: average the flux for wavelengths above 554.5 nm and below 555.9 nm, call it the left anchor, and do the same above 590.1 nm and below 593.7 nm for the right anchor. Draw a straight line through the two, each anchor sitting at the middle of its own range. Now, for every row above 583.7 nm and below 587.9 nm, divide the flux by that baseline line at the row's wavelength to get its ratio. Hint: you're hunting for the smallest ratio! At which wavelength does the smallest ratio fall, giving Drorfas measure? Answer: 584.60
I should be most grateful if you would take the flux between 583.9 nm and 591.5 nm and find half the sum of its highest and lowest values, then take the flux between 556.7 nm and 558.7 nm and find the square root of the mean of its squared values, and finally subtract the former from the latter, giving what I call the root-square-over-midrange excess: 1.0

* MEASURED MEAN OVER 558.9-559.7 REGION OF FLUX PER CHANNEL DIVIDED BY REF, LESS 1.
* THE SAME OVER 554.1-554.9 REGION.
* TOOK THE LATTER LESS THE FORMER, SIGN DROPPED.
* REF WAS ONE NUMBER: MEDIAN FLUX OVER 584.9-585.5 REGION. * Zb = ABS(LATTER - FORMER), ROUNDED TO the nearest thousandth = 0.026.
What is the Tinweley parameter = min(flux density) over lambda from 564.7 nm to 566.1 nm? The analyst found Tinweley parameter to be 14.24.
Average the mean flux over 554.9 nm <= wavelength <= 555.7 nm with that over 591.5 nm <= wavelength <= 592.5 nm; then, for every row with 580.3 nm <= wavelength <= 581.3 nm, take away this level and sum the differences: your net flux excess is -18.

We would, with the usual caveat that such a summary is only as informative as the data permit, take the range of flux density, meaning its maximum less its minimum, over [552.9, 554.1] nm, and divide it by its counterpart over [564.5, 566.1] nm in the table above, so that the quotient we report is 0.8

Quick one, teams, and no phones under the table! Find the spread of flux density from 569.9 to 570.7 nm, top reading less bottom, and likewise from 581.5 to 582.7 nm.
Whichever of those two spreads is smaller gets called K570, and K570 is 2.1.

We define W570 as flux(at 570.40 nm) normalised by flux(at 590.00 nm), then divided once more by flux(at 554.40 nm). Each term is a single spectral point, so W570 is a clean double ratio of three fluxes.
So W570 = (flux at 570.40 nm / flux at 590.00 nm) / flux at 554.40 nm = 0.056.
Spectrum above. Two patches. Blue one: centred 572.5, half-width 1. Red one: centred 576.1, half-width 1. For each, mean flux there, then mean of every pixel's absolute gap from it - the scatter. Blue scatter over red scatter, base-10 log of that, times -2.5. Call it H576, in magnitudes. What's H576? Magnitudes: -0.3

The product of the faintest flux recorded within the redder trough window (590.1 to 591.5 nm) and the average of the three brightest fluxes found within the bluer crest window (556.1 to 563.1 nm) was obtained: 274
